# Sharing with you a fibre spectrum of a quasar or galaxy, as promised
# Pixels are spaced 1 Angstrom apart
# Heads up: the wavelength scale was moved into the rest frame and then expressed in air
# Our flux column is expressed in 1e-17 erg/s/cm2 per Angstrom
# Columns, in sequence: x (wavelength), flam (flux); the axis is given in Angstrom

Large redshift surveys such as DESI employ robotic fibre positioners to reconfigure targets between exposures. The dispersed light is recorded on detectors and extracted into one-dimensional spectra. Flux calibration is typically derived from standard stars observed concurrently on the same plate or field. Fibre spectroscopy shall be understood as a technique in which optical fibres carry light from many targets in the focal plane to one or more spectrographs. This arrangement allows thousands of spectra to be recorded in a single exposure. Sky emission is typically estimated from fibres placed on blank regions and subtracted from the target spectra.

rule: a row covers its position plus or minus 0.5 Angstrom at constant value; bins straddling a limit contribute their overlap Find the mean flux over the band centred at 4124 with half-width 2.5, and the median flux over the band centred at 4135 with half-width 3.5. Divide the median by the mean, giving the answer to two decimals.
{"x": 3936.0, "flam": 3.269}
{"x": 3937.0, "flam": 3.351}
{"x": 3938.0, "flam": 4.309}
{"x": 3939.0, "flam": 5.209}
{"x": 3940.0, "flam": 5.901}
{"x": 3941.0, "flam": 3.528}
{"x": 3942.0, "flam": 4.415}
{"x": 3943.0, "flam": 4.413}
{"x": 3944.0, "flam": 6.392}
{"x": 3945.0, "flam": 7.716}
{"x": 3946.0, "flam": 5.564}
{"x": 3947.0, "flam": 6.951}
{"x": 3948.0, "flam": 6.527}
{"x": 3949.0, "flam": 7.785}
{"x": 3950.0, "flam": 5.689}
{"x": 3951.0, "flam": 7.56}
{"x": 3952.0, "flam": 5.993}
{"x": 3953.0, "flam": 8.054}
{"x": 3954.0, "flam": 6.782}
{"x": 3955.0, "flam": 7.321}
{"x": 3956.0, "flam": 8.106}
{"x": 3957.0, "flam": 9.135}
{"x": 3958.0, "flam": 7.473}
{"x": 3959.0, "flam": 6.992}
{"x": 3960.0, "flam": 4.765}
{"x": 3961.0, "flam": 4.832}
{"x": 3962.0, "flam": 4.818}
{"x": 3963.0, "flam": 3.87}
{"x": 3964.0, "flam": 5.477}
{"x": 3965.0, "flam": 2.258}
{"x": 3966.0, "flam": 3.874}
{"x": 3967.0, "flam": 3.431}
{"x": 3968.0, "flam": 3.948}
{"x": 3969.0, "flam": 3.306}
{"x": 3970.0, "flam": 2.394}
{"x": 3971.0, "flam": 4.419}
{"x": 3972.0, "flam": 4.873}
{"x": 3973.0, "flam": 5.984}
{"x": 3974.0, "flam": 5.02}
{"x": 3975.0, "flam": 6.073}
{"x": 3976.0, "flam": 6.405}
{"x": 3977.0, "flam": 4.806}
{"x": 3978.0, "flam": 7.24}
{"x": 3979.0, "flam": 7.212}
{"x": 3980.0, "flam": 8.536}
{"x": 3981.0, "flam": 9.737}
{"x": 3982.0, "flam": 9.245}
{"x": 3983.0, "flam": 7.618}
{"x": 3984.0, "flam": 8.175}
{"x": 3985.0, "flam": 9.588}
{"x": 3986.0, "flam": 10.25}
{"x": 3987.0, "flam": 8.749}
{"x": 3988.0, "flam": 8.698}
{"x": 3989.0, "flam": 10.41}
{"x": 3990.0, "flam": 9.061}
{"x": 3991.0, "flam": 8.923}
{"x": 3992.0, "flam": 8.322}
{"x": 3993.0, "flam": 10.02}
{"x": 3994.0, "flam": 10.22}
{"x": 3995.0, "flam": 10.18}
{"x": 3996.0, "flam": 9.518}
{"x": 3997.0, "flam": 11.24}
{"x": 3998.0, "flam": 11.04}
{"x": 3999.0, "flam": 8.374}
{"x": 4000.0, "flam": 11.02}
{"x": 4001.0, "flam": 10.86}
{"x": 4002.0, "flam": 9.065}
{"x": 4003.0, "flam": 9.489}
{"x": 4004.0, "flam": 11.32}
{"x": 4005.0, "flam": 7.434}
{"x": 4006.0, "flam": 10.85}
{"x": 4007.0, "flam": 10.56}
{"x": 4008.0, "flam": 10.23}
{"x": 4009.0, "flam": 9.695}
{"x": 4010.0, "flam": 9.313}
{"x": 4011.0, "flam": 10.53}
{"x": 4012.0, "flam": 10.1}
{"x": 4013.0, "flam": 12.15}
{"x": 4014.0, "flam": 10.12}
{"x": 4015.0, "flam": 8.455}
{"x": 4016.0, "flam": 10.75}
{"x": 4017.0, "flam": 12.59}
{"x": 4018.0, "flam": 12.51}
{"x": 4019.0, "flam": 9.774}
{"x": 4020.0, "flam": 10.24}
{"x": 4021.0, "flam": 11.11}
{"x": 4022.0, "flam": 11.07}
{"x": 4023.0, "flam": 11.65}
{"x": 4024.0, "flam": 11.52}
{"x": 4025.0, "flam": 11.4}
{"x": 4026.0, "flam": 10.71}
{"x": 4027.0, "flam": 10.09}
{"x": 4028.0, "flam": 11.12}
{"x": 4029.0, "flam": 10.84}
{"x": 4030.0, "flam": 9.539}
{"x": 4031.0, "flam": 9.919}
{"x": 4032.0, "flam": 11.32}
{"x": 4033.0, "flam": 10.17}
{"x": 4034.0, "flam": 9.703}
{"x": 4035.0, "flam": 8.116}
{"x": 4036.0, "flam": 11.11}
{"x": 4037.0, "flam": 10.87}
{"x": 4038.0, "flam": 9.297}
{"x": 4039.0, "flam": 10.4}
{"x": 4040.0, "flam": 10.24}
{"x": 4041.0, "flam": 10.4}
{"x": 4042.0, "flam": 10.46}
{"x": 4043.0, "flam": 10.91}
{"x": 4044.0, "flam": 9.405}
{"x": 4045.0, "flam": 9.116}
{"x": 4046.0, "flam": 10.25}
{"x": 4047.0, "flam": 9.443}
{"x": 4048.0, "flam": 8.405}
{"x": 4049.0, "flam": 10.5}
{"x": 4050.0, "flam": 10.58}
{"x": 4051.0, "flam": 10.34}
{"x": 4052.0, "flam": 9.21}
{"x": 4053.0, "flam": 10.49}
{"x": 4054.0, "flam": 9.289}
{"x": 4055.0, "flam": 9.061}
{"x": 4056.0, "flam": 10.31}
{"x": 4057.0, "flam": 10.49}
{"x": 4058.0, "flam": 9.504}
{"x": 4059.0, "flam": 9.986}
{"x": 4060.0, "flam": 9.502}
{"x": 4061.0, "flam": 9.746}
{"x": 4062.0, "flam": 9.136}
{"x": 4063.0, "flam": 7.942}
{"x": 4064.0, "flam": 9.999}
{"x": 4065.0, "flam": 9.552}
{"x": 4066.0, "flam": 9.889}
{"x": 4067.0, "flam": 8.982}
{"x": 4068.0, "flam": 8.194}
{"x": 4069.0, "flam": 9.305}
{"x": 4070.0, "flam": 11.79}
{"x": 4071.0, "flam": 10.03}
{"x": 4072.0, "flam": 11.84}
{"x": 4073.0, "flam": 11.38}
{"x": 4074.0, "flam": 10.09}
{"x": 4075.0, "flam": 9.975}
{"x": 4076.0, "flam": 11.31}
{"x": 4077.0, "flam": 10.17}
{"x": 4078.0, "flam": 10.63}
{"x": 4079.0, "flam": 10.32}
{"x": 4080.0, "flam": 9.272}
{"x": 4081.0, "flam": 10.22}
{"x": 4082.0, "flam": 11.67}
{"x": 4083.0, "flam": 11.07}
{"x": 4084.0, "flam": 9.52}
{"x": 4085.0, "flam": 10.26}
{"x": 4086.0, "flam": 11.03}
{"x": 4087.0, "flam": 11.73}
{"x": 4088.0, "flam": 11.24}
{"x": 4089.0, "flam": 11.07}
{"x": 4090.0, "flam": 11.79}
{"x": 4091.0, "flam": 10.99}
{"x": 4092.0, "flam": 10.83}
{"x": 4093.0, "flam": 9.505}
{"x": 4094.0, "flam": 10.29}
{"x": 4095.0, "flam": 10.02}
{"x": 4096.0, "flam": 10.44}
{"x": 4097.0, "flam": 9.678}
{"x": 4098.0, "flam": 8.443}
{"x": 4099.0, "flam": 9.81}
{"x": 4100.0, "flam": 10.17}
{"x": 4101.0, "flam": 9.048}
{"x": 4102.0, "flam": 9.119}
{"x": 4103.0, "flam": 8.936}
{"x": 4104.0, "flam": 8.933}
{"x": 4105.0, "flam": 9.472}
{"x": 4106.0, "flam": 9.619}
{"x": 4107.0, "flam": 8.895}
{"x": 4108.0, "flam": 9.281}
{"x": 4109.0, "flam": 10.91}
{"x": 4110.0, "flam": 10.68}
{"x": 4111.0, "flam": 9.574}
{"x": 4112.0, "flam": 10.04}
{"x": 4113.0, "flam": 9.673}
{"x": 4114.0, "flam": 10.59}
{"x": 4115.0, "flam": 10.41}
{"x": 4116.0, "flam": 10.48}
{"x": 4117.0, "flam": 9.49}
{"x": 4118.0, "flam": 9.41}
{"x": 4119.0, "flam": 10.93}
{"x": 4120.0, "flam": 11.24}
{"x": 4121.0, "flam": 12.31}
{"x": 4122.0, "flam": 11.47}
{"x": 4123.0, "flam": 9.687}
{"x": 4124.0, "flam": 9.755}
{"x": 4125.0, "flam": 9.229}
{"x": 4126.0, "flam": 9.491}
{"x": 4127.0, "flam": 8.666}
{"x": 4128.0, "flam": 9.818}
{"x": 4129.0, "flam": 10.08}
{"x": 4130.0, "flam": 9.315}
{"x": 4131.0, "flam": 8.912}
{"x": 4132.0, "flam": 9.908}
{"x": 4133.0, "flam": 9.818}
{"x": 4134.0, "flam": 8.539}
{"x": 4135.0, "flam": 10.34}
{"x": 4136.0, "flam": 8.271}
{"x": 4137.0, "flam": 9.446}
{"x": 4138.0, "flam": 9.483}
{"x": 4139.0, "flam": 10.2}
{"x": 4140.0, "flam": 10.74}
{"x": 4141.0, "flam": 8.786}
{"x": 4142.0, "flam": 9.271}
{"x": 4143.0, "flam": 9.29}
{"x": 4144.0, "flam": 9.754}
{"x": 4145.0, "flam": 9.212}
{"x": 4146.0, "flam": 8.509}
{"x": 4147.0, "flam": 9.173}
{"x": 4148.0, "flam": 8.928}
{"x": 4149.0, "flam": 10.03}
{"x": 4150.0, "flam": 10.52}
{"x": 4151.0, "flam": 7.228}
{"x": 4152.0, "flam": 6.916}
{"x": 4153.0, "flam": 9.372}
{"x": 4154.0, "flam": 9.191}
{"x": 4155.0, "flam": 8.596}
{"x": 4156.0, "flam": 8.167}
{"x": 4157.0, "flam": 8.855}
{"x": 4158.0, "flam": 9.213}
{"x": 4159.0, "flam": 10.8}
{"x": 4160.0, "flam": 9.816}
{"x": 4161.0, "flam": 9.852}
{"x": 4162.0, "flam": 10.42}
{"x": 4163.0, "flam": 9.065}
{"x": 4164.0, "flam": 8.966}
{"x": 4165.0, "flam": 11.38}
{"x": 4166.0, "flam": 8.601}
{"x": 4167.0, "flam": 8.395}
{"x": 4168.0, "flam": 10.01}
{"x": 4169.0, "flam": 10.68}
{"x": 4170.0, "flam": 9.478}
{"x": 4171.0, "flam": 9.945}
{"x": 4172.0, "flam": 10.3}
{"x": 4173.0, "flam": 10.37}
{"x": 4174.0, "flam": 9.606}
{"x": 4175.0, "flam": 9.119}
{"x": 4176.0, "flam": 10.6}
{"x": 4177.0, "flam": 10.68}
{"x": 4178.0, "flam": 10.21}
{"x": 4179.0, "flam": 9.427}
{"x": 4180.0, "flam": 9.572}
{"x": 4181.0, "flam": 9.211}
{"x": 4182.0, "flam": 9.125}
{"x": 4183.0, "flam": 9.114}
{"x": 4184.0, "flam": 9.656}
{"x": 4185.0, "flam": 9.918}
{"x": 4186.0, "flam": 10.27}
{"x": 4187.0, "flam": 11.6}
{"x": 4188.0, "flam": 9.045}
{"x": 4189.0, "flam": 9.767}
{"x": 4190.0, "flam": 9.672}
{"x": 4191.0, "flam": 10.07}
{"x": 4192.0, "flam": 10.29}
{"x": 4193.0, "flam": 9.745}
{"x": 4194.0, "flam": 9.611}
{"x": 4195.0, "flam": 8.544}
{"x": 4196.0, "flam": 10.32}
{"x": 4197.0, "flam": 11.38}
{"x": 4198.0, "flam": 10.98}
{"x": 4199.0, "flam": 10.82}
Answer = 0.96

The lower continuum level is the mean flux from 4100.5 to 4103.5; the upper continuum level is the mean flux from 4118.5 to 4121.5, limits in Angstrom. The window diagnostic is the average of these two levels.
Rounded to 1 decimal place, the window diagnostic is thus 10.3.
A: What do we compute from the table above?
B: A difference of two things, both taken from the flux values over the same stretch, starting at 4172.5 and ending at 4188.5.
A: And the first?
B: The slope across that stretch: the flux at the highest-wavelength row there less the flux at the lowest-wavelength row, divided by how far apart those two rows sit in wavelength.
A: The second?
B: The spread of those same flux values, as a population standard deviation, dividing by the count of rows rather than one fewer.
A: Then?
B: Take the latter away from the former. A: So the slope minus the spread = -0.79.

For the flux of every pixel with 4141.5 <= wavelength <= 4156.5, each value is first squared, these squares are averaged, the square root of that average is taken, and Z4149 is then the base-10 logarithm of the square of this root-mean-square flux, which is 1.91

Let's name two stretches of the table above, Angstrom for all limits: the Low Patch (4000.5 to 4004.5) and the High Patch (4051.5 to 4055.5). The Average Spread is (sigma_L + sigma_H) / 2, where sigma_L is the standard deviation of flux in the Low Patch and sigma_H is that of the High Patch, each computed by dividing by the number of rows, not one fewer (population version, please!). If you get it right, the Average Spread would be 0.75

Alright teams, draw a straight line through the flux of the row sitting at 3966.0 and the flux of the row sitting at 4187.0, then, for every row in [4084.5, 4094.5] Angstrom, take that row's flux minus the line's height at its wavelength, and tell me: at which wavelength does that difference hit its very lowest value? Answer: 4093.0 Angstrom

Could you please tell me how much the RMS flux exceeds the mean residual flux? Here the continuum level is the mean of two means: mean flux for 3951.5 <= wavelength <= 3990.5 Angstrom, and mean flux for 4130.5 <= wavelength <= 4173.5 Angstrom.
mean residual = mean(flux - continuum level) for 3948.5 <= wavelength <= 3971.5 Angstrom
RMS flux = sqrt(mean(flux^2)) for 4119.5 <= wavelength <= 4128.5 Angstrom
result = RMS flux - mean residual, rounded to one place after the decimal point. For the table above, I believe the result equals 12.6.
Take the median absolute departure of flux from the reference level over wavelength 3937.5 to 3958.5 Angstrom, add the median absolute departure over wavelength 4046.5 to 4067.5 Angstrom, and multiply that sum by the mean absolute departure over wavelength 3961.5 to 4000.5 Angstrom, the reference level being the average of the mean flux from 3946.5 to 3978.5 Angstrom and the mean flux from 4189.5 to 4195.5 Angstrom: 7.3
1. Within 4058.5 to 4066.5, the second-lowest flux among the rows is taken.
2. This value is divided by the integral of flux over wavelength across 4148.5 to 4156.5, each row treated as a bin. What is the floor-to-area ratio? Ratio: 0.130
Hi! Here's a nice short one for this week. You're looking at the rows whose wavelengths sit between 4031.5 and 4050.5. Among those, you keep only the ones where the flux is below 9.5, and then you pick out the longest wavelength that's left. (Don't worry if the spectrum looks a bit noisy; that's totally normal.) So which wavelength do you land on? 4048.0 Angstrom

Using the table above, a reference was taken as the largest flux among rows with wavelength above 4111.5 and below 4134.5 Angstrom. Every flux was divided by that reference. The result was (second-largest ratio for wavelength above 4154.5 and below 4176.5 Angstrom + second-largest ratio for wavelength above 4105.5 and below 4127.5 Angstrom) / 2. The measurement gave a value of 0.905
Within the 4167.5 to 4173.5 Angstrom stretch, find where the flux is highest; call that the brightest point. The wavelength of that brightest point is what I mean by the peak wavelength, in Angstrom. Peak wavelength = 4169.0 Angstrom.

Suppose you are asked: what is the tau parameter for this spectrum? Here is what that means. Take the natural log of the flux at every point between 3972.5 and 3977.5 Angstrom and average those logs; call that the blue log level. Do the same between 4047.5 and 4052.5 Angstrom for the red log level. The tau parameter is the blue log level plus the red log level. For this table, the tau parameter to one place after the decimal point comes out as 4.0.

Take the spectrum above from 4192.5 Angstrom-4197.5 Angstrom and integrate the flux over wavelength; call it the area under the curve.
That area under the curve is 49.6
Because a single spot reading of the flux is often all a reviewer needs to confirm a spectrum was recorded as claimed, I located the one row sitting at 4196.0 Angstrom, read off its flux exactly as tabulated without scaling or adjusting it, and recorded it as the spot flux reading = 10.32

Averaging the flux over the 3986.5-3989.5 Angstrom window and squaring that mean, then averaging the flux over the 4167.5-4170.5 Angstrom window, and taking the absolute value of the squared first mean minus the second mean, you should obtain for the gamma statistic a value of 76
